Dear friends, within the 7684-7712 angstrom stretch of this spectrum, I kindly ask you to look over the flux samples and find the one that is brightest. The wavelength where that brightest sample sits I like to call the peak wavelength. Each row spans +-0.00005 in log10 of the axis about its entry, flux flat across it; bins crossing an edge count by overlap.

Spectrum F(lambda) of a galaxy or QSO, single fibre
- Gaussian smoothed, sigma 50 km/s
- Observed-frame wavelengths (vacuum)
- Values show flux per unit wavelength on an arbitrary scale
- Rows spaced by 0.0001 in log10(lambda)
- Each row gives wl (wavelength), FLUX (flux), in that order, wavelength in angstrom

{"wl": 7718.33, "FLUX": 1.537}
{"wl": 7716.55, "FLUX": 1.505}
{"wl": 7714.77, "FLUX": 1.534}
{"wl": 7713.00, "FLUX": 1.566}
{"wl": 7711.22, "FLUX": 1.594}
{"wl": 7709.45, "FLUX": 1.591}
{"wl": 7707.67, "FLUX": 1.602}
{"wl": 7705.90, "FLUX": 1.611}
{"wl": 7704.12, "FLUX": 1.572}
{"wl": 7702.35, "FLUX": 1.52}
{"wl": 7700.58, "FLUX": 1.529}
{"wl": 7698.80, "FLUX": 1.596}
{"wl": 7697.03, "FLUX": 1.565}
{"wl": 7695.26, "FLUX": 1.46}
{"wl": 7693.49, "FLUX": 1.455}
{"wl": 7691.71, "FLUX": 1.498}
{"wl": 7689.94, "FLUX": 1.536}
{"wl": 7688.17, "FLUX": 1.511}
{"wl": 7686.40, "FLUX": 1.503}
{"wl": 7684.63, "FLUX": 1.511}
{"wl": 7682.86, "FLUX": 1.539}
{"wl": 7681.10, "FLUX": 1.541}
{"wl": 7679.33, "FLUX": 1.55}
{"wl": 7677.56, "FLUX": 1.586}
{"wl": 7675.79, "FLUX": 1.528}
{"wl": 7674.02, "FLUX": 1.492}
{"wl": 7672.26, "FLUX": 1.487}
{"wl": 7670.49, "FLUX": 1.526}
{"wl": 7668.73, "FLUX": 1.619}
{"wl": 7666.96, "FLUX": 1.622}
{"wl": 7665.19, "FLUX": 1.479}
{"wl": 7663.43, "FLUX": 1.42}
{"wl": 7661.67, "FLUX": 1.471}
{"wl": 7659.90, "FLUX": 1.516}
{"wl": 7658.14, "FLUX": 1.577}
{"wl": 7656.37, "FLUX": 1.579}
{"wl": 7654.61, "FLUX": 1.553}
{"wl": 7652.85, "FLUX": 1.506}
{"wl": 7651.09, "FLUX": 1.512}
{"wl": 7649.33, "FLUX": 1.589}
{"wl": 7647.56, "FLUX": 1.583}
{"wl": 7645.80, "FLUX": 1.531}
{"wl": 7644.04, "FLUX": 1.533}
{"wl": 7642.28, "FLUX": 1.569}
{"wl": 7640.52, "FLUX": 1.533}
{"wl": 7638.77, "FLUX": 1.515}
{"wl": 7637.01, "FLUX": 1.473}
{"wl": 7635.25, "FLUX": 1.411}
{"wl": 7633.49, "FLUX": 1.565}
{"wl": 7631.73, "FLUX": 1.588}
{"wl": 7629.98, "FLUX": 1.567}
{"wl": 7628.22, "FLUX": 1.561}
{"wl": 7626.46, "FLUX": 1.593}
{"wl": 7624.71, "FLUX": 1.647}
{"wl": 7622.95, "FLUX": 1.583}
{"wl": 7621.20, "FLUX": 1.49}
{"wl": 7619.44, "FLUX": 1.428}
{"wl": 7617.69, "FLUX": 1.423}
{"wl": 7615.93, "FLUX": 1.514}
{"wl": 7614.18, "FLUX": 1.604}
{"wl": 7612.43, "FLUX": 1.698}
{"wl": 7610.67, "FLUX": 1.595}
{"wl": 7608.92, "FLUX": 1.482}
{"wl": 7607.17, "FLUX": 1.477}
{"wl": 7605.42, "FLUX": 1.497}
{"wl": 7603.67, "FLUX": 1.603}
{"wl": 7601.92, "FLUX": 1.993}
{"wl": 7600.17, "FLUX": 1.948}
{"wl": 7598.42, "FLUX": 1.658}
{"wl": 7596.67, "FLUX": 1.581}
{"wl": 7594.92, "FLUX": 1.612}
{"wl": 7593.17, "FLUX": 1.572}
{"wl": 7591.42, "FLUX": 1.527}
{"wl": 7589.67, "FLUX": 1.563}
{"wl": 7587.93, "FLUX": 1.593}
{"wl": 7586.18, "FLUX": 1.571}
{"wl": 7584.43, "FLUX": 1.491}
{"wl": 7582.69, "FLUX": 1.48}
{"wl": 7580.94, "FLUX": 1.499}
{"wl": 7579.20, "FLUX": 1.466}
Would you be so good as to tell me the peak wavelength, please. 7705.90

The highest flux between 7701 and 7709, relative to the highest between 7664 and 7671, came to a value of 0.99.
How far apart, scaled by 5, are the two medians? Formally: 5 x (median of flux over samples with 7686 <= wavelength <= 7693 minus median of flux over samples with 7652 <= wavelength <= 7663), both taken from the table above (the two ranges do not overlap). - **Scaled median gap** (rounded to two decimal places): -0.14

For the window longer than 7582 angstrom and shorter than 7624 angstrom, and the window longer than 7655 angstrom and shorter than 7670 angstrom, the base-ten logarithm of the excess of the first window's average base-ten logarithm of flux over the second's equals -1.9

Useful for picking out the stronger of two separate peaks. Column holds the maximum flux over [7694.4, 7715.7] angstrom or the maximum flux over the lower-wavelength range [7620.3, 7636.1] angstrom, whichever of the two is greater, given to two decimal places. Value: 1.65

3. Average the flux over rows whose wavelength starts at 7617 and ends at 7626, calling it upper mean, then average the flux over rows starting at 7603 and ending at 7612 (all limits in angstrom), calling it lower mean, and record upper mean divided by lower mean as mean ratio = 0.989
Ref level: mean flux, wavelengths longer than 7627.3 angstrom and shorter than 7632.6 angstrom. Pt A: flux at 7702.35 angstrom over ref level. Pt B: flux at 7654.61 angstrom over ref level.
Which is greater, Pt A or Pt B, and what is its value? 0.99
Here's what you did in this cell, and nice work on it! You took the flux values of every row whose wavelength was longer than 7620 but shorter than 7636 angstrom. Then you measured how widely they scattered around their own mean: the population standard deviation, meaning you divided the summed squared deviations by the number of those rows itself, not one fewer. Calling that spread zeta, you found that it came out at 0.064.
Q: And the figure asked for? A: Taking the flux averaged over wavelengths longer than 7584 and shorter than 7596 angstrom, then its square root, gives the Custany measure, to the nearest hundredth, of 1.25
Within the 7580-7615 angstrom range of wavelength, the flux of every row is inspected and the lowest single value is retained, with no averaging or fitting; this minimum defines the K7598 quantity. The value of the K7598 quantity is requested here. 1.477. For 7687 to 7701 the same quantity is 1.455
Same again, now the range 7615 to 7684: 1.411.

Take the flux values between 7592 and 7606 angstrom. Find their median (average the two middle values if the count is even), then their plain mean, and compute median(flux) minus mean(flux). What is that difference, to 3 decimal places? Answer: -0.076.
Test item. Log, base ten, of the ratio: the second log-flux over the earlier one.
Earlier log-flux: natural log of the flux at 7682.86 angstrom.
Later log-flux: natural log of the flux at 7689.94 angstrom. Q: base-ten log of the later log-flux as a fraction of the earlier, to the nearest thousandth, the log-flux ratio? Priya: -0.002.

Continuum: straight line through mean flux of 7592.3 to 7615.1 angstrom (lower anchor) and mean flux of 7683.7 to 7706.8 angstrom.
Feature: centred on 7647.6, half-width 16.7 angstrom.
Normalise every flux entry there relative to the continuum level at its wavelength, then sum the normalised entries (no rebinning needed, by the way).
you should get 18.3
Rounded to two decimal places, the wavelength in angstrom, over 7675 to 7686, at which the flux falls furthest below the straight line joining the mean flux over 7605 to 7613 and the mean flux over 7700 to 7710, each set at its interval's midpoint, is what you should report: 7684.63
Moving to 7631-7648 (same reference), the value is 7635.25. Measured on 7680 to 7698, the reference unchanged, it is 7693.49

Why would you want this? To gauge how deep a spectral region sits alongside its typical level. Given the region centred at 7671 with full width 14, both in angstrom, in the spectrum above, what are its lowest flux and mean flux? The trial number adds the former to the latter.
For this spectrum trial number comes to 3.02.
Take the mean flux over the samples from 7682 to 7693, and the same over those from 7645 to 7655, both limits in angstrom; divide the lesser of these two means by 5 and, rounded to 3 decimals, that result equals 0.303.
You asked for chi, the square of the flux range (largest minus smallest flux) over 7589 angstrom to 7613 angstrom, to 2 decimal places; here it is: 0.27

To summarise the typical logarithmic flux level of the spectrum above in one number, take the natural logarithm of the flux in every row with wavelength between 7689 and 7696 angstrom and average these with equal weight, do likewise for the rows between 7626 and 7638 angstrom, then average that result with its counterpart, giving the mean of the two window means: 0.41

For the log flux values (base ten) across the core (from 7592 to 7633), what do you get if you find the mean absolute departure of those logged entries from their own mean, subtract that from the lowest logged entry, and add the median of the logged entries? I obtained 0.330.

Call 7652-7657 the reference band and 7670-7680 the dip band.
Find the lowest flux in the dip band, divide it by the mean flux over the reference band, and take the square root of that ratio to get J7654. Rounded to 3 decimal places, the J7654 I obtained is 0.981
